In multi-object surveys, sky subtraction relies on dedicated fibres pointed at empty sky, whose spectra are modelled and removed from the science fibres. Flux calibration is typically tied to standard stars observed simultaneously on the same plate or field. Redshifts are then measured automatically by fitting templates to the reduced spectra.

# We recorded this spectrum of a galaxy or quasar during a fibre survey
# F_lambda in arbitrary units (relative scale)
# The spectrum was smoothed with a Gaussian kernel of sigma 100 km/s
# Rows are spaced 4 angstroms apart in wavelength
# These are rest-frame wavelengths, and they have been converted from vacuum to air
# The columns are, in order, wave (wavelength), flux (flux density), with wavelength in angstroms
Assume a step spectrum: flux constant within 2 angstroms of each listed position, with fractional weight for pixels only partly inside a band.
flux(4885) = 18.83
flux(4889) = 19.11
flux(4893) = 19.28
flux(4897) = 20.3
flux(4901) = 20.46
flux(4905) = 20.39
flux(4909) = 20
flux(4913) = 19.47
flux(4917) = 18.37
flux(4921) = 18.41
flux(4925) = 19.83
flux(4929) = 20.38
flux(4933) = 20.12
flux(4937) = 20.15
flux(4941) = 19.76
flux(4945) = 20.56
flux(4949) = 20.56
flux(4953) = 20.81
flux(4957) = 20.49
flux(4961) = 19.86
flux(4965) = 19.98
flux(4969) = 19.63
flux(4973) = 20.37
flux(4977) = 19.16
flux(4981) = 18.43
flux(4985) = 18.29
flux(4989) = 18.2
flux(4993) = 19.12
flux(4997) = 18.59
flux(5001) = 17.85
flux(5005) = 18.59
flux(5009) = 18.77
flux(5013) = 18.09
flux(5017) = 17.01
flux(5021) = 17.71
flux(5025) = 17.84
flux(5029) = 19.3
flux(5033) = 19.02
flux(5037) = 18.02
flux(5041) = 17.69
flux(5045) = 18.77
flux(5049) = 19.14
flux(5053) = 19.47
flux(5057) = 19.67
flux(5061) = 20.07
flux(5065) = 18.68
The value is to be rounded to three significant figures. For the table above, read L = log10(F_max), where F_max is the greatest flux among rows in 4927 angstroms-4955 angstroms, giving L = 1.32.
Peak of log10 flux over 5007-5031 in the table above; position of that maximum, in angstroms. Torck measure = 5029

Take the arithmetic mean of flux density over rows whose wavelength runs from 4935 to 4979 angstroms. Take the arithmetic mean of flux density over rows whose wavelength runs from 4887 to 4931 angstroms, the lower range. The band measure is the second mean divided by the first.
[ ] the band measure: 0.98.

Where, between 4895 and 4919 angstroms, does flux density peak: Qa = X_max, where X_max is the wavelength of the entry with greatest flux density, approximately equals 4901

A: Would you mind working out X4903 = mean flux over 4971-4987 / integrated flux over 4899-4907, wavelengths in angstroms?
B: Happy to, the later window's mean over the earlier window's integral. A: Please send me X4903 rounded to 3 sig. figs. 0.117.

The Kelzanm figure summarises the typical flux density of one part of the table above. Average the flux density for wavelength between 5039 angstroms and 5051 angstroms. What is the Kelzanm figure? 18.5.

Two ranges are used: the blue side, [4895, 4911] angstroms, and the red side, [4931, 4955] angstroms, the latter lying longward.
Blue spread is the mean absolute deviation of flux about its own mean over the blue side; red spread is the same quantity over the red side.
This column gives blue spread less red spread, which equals -0.17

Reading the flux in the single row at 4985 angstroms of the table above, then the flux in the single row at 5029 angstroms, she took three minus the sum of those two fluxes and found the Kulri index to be -34.6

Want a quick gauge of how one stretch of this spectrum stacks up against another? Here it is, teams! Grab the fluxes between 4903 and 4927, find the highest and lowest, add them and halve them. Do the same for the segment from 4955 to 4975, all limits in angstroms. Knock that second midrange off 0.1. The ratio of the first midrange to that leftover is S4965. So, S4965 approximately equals -0.97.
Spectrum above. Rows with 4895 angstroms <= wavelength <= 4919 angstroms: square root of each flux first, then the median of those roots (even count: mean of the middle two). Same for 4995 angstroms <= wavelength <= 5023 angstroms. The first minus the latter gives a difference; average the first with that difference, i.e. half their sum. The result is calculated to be 2.36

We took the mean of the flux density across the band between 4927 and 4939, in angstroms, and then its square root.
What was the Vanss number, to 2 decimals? 4.50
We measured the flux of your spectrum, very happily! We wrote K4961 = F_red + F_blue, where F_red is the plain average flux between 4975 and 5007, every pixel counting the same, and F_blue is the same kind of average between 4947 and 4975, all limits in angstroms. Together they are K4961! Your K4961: 38.8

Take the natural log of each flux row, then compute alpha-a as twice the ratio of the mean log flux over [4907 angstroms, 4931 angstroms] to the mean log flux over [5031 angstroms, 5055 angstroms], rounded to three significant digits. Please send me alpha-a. 2.03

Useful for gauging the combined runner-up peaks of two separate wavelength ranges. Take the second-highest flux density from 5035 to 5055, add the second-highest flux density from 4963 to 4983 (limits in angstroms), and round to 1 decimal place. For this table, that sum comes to 39.1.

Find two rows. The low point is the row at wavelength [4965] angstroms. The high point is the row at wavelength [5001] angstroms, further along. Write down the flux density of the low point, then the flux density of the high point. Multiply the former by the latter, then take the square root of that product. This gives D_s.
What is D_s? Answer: 18.9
